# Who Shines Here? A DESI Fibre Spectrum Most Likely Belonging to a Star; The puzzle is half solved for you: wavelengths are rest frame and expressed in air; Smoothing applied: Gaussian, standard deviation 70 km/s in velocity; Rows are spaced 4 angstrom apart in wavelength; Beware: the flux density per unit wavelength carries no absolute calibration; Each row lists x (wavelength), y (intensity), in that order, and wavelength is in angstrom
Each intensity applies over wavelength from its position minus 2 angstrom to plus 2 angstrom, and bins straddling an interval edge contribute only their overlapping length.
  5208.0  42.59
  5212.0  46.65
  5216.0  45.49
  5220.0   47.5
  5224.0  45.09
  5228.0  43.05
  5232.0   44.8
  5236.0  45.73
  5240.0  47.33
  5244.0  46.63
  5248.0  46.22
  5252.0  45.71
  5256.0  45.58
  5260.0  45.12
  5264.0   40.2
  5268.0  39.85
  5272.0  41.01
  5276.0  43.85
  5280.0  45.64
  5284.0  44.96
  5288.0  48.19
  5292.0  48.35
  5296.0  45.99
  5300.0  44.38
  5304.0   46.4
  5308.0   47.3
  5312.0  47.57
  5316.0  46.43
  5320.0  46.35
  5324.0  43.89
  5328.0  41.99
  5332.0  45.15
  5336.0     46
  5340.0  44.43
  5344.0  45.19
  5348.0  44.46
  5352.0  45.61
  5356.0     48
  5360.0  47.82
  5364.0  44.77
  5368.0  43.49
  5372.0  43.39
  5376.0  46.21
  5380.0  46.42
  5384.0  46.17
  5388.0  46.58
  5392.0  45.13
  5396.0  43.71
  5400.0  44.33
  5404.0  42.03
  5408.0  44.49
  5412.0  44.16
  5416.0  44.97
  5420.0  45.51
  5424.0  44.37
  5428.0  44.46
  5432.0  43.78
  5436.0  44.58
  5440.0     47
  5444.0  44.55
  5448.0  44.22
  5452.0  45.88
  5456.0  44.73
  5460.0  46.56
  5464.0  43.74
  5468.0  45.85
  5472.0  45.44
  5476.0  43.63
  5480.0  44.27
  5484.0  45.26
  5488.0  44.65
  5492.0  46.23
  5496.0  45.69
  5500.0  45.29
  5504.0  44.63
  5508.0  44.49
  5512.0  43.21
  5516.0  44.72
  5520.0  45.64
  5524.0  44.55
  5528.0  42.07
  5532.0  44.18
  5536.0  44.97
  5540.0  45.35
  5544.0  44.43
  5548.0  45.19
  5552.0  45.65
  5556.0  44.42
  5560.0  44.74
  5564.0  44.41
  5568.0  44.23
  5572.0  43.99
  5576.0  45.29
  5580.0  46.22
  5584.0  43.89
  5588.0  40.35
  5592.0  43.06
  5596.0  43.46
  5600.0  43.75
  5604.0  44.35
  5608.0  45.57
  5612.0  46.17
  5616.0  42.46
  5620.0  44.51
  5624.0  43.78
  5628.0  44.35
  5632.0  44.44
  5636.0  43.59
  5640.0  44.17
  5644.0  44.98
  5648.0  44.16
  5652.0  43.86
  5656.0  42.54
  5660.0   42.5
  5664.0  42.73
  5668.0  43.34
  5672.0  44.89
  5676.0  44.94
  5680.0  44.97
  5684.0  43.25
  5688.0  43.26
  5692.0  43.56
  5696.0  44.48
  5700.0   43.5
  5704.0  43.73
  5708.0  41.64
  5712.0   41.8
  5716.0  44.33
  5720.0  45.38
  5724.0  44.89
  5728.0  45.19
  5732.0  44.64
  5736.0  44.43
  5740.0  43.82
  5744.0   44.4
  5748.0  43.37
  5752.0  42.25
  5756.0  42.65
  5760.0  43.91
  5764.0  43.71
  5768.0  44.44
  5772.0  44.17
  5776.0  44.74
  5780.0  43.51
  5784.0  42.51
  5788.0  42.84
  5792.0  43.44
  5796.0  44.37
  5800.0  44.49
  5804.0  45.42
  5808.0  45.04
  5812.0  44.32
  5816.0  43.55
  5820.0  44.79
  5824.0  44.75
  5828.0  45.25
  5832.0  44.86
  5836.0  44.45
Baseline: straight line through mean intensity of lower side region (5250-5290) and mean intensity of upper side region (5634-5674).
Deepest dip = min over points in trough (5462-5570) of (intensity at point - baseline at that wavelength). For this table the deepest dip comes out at -1.72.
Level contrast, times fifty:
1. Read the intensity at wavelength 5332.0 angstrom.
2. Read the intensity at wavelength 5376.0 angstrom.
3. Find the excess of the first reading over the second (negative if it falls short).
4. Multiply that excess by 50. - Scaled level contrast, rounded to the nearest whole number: -53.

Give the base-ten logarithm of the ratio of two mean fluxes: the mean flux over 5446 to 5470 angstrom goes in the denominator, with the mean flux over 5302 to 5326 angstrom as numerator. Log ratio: 0.0110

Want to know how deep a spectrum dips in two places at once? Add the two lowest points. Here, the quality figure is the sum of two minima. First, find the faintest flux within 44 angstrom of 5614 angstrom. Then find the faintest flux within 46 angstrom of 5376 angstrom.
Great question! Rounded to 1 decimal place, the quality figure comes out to 82.4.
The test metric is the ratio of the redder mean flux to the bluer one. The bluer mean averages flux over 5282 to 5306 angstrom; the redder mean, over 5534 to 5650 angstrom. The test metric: 0.96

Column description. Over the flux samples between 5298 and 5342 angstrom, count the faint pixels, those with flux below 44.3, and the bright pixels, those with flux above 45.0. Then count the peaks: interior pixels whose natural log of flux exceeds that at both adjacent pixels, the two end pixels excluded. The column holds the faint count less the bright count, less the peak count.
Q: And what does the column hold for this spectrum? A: -7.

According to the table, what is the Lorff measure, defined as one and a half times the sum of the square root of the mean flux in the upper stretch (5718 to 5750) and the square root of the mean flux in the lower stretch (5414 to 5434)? 20.03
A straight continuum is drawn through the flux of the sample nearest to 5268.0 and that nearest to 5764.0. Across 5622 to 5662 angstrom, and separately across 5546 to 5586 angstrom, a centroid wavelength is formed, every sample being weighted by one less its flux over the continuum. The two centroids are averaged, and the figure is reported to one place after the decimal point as 5600.8 angstrom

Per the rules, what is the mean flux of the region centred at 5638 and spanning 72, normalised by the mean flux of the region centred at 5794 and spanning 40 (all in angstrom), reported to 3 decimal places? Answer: 0.999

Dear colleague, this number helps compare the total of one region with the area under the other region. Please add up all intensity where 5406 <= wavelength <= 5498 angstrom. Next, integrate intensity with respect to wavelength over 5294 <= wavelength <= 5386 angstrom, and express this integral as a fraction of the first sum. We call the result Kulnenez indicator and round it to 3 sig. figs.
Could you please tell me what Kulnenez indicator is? 4.05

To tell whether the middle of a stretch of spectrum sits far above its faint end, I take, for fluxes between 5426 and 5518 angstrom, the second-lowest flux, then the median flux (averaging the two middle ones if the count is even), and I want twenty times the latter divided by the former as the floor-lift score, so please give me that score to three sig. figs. 20.5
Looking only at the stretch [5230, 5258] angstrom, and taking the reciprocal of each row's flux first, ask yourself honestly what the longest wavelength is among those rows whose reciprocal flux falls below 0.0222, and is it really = 5256.0 angstrom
